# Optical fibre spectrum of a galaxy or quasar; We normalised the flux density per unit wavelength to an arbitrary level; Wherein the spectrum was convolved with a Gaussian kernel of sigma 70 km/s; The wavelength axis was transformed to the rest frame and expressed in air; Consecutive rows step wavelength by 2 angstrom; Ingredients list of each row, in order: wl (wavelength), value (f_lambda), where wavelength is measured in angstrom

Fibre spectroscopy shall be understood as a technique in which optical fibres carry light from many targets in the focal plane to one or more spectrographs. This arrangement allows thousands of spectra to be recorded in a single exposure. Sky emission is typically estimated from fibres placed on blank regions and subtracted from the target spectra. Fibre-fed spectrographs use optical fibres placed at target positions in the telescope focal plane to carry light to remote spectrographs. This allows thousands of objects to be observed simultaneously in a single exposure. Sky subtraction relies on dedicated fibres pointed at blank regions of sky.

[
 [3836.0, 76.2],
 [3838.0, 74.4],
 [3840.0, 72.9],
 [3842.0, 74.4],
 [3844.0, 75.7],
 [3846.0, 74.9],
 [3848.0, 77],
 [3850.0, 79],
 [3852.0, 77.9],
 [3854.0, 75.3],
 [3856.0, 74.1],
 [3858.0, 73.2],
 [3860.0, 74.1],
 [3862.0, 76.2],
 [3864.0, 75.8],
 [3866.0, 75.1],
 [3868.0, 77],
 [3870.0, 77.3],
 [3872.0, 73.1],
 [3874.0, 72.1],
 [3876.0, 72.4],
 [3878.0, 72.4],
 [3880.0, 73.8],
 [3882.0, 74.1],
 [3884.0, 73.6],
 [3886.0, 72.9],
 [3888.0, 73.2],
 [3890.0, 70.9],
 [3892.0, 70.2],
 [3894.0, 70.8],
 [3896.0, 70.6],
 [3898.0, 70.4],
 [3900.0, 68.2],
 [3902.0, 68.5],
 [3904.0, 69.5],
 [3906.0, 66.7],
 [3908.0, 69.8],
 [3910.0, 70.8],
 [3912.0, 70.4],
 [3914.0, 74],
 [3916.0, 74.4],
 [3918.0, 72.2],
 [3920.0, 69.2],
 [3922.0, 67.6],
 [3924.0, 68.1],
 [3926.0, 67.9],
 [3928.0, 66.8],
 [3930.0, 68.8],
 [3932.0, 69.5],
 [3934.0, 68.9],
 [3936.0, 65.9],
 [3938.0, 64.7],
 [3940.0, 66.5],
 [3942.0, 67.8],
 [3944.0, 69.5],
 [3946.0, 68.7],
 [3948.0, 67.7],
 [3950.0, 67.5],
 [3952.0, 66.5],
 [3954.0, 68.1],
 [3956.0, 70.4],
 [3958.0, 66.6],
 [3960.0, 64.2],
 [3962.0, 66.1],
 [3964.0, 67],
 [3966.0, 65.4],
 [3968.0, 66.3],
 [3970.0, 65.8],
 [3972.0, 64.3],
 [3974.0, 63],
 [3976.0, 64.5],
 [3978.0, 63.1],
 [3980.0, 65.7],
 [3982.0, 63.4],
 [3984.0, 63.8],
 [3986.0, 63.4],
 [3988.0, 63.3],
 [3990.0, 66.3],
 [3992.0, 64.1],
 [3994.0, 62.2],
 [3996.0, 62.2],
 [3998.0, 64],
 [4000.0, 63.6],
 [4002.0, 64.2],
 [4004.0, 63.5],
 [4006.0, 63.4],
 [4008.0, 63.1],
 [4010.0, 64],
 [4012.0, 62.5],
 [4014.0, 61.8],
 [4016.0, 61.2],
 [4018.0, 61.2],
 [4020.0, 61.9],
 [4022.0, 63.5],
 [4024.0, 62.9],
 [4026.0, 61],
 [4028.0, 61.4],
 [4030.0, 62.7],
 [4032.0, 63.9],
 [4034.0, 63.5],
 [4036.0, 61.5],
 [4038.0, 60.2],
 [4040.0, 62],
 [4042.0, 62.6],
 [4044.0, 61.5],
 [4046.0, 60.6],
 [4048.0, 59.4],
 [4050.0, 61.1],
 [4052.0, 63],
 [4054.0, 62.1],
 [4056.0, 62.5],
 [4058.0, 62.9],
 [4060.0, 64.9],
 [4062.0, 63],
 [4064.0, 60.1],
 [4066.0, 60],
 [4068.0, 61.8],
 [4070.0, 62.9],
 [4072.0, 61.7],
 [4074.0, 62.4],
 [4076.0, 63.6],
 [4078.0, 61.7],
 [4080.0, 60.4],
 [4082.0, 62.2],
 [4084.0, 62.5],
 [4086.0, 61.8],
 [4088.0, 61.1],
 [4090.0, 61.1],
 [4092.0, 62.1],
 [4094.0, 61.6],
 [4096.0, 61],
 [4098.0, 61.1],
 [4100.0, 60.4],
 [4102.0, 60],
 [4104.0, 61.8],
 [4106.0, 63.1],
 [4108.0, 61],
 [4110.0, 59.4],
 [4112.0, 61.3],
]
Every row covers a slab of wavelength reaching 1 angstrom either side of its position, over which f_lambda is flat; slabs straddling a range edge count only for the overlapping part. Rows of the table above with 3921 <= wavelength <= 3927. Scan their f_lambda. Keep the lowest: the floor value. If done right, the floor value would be 67.6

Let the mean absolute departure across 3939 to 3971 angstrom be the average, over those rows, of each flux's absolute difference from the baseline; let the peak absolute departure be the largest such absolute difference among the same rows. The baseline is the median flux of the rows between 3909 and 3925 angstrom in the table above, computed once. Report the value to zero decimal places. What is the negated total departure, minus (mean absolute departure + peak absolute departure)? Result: -10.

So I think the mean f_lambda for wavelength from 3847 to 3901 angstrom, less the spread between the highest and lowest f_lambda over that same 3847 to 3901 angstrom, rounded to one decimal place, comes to 62.9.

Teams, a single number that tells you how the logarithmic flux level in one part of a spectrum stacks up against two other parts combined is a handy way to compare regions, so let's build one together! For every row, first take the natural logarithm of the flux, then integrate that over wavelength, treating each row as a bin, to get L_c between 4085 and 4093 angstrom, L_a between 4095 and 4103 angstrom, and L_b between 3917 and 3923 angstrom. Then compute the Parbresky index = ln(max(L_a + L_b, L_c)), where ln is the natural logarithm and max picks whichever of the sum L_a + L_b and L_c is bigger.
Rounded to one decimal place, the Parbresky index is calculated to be 4.1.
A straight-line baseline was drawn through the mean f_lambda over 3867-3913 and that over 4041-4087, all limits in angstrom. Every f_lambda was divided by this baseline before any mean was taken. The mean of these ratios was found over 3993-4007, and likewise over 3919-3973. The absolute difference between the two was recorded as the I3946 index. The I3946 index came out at 0.015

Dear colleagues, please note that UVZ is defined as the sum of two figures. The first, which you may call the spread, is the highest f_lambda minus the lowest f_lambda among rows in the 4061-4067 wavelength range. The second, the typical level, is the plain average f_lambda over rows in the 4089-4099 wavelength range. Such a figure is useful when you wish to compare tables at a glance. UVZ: 64.4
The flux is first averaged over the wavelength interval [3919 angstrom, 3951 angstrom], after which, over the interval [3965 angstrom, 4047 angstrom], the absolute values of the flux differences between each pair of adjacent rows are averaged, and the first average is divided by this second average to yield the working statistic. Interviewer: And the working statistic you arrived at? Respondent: 63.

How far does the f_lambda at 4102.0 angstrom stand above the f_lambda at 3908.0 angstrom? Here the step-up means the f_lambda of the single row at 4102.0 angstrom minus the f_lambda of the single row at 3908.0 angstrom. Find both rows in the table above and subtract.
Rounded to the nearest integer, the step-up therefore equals -10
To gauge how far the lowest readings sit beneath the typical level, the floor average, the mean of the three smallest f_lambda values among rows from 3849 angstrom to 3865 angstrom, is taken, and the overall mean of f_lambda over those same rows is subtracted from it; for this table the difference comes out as -1.90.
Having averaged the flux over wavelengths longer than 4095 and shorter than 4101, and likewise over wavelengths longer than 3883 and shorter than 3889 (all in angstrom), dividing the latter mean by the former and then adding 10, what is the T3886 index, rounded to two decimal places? 11.20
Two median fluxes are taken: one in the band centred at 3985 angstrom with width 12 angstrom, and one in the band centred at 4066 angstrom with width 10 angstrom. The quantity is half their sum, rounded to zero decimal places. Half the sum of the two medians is 63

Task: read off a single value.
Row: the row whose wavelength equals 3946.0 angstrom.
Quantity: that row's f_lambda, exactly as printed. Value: 68.7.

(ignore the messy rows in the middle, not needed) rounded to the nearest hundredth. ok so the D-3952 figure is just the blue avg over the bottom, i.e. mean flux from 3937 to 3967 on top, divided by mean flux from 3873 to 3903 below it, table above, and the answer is 0.94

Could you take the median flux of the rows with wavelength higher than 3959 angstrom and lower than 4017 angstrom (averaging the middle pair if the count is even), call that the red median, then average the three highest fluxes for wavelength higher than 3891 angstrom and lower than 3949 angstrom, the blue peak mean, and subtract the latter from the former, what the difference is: -10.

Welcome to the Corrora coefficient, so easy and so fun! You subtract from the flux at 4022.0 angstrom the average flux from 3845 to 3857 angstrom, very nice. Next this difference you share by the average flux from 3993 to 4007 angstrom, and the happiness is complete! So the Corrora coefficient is -0.20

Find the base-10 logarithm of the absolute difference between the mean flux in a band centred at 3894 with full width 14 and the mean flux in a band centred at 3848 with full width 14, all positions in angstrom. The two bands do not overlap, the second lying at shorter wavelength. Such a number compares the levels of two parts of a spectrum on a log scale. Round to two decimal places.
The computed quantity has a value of 0.76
